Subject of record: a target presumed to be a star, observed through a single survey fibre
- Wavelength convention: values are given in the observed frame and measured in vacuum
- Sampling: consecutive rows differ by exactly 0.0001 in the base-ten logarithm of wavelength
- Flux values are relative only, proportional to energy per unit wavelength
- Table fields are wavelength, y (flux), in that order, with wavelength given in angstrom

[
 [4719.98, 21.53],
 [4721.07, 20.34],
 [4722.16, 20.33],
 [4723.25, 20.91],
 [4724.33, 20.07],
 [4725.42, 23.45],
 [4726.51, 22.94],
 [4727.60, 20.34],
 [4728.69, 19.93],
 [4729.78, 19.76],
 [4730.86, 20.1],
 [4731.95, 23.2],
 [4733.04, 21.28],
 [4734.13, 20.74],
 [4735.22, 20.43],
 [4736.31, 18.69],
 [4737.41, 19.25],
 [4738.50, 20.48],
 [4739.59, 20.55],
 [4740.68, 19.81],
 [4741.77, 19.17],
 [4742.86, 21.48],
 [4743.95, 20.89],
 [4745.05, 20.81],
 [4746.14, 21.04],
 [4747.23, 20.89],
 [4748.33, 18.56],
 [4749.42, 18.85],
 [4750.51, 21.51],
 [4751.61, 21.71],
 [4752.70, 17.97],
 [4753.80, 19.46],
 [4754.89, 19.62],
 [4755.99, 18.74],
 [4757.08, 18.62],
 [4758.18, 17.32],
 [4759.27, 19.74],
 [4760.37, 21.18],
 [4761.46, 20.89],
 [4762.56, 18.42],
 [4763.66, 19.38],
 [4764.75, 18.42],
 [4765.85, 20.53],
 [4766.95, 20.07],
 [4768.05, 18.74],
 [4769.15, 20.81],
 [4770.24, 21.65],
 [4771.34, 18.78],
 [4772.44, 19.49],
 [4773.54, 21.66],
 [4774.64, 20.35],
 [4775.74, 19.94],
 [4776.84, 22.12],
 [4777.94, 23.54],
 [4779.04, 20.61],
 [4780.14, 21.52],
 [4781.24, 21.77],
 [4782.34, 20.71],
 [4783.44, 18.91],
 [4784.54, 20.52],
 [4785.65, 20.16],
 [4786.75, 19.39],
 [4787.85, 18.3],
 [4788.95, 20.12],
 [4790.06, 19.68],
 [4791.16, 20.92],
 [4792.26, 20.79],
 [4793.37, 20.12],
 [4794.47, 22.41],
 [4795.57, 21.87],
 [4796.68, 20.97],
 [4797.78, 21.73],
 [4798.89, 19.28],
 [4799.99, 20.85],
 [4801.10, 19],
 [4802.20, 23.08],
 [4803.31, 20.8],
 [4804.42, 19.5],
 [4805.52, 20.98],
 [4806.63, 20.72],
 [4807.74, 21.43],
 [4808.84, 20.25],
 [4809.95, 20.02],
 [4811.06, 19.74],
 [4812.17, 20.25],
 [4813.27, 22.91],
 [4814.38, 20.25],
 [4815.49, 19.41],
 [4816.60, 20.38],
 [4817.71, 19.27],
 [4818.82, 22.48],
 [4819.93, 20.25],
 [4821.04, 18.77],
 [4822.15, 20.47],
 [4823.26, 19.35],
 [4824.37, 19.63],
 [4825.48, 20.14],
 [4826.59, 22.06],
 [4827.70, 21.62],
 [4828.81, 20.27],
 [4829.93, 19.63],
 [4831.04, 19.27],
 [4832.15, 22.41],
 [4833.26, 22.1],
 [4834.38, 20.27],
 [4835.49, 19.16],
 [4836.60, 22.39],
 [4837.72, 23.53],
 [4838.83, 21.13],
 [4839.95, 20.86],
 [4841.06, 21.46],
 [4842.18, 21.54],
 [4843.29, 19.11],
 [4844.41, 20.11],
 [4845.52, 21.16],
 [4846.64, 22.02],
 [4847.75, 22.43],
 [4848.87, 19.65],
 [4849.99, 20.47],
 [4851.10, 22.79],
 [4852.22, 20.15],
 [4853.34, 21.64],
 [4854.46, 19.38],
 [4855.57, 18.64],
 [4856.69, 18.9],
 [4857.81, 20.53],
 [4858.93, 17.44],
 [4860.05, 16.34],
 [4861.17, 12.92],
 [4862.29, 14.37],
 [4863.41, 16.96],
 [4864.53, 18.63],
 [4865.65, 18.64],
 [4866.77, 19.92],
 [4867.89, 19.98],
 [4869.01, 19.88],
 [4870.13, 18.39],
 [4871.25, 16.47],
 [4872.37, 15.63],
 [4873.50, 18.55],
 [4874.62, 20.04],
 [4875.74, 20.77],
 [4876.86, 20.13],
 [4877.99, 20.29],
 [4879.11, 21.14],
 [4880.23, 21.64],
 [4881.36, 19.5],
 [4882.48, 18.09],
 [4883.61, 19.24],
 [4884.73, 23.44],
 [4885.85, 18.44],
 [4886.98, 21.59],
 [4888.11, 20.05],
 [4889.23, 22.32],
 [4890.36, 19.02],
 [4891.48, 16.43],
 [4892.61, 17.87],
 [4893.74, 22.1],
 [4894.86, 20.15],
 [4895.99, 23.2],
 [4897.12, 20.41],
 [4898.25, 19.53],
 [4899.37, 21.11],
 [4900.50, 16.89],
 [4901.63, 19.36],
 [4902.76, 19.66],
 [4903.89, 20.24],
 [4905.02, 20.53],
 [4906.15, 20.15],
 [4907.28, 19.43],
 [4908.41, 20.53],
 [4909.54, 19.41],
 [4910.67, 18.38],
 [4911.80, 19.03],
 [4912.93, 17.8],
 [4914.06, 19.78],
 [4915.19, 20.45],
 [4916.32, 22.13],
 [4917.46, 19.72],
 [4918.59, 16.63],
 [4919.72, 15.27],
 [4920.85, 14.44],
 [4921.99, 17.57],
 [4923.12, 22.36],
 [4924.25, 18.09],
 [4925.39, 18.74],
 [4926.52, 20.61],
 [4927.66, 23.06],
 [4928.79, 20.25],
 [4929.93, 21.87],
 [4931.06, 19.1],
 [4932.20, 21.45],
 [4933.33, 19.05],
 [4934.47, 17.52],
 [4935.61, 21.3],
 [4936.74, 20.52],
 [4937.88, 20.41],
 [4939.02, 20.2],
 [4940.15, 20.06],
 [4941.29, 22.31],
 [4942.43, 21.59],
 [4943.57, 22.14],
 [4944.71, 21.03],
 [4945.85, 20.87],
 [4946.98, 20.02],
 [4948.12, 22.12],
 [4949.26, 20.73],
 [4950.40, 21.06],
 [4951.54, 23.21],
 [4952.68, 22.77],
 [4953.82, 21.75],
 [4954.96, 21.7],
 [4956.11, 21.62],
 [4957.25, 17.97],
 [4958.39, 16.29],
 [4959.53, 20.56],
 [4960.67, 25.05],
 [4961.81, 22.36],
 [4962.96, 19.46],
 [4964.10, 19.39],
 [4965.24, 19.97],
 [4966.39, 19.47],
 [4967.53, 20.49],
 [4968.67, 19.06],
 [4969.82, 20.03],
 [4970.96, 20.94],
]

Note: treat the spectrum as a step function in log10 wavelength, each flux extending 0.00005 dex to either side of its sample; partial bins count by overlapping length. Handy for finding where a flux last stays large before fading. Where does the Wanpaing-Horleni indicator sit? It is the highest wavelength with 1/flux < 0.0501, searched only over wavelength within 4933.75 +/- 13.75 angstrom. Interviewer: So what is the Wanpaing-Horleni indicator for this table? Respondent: 4946.98 angstrom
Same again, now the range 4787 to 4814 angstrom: 4813.27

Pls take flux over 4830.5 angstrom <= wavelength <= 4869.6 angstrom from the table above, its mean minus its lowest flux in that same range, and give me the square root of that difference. 2.64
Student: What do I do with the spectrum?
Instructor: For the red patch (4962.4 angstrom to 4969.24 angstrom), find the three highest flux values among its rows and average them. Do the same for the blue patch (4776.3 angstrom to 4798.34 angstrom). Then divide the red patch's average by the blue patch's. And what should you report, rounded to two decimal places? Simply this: 0.88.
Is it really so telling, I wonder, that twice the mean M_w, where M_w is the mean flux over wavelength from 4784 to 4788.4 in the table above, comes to 39.2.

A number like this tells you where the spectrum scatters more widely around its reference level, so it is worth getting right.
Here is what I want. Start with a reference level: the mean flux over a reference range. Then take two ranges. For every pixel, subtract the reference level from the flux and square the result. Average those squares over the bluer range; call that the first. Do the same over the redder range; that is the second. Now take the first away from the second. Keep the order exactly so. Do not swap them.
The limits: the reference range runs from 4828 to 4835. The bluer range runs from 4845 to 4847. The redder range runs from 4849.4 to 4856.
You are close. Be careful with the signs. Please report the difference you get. 0.9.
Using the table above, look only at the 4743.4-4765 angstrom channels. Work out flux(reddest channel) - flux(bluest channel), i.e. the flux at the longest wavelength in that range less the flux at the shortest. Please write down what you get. -2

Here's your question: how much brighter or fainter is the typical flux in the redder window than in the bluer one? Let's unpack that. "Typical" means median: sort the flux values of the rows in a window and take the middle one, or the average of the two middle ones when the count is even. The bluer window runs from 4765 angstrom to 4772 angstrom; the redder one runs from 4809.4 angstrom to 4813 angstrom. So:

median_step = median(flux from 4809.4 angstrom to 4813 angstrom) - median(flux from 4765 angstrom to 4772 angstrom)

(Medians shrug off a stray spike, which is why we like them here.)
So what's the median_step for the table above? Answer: -0.3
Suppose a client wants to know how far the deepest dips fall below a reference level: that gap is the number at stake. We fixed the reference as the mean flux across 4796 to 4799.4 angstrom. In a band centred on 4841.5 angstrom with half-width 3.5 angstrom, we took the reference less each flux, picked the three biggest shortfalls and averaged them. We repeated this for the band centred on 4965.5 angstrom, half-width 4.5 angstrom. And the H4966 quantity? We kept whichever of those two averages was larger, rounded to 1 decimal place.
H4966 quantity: 1.4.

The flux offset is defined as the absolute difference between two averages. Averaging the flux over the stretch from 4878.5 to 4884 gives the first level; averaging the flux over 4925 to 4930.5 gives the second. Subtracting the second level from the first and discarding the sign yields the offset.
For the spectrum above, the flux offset 1.0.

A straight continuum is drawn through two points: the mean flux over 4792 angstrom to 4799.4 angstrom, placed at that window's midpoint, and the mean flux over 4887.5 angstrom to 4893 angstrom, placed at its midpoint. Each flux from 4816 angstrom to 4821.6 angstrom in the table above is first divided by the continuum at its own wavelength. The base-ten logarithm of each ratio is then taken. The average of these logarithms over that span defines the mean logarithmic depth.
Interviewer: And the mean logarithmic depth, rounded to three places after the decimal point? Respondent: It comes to -0.008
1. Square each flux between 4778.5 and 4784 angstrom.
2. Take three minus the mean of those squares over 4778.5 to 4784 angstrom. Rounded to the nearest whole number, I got -427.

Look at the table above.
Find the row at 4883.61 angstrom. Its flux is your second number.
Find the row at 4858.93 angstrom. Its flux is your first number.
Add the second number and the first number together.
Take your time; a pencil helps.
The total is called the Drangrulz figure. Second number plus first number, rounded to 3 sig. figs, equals 36.7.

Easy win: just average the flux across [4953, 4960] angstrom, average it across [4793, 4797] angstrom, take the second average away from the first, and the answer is -1.4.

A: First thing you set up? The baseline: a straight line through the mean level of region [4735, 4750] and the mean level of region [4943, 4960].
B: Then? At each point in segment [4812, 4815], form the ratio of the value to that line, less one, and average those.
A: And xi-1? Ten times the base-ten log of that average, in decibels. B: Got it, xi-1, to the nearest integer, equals -14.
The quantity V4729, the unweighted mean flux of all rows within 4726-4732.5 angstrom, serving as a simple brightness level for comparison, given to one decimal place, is 21.0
